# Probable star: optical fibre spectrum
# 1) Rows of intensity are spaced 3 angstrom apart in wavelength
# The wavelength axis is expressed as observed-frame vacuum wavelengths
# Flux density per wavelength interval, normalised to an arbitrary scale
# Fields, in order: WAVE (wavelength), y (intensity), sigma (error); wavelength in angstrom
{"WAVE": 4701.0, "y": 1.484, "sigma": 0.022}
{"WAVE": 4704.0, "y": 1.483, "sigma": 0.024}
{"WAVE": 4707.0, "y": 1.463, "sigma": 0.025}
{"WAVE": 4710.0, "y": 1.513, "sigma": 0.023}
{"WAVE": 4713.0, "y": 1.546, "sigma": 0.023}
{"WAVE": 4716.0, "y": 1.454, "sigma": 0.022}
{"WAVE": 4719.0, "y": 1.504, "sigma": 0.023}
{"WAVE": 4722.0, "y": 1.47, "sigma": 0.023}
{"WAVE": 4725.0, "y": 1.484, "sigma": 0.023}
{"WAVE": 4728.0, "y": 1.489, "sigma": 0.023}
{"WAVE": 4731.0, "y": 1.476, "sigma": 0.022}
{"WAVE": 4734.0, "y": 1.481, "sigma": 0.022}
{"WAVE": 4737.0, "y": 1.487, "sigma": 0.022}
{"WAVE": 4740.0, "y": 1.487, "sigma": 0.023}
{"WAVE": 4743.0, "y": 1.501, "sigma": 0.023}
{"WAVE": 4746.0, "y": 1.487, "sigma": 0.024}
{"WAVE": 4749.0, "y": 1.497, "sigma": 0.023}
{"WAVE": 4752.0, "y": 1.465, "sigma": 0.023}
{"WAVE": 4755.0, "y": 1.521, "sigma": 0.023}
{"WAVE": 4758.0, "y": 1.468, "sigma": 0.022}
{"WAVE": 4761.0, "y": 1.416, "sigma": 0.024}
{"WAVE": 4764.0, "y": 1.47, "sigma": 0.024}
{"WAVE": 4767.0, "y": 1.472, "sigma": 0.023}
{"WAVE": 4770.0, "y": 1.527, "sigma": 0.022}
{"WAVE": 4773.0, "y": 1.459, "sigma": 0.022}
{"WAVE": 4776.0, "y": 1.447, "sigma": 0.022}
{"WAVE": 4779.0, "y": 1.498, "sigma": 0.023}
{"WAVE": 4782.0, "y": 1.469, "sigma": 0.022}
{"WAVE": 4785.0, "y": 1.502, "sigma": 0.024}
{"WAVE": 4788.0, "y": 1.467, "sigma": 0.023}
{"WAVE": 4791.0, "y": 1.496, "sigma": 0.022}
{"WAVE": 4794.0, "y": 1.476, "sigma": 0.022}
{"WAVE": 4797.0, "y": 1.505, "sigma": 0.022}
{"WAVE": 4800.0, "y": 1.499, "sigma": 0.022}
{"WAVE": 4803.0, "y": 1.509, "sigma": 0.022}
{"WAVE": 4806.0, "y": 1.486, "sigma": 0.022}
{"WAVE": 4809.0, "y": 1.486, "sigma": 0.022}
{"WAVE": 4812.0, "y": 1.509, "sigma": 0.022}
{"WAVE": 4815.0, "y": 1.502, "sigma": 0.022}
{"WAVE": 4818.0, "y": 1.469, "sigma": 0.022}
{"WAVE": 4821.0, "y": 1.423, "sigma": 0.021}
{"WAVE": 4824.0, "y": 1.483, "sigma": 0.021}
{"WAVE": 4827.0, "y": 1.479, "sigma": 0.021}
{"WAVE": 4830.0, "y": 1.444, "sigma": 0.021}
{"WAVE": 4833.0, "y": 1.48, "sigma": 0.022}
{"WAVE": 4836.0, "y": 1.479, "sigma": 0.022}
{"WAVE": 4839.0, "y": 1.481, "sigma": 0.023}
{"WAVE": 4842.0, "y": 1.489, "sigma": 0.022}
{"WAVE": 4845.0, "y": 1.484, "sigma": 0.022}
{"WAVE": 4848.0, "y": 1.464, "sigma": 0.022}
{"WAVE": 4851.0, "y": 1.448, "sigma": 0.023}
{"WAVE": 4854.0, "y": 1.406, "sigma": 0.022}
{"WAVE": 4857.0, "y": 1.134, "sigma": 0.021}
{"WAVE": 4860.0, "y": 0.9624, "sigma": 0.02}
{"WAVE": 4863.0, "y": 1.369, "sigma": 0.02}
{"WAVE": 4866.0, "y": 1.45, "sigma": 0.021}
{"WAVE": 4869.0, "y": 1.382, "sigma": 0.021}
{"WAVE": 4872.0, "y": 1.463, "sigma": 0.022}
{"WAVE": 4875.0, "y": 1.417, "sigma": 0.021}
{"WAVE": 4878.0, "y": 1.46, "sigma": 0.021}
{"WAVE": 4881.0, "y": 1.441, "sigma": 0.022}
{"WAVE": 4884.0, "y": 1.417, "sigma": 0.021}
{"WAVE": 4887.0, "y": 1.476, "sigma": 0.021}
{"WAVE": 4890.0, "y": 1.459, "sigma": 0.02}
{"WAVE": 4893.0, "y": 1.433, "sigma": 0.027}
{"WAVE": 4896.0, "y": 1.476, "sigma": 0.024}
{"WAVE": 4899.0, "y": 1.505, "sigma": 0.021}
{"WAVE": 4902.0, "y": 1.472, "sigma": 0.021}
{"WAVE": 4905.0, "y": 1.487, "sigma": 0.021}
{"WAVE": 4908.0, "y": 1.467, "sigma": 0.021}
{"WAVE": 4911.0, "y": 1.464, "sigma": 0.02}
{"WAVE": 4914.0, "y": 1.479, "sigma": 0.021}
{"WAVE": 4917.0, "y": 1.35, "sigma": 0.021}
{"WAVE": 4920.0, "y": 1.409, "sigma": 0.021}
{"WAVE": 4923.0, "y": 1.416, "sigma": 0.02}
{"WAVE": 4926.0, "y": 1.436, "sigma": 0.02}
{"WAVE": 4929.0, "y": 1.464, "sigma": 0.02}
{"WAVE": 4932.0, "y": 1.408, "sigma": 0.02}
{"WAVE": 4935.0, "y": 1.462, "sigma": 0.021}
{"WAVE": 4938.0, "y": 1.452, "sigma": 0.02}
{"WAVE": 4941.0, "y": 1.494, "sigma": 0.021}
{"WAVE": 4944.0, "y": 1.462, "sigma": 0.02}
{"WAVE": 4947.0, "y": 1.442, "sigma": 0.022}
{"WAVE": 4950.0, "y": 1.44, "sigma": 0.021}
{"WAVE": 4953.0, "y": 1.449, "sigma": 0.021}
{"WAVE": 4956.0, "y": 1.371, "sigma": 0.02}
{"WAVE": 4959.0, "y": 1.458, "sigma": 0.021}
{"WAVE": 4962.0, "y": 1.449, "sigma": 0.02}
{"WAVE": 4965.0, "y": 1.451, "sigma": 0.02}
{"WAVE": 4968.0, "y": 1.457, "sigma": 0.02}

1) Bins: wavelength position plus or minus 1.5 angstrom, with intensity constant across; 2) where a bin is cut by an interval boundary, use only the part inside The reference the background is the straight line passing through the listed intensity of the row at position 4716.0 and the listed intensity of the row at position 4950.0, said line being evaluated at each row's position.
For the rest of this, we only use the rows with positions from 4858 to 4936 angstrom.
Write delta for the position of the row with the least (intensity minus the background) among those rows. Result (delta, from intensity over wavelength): 4860.0 angstrom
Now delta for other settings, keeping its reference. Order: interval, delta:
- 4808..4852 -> 4821.0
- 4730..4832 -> 4761.0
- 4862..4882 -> 4863.0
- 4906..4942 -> 4917.0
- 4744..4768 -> 4761.0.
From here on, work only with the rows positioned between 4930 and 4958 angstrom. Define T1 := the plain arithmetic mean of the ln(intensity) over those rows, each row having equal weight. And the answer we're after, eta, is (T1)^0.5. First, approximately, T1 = 0.37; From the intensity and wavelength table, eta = 0.605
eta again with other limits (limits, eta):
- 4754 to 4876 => 0.606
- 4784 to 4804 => 0.633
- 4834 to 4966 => 0.595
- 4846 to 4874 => 0.534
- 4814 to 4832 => 0.619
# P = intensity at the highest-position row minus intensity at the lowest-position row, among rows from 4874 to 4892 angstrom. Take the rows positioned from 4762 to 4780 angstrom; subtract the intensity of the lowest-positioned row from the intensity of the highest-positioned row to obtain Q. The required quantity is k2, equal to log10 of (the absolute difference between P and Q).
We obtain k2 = -1.9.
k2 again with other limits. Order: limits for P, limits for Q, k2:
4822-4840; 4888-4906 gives -1.5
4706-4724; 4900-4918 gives -0.9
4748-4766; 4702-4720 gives -1.3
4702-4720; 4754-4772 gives -1.8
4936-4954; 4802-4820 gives -1.4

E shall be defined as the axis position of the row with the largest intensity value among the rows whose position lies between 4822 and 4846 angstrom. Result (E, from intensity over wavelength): 4842.0 angstrom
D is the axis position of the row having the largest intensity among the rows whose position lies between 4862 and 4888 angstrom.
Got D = 4887.0 angstrom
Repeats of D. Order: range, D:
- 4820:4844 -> 4842.0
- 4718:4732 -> 4719.0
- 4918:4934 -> 4929.0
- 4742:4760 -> 4755.0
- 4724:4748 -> 4743.0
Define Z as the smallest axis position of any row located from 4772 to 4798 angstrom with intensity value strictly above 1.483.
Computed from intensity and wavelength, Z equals 4779.0 angstrom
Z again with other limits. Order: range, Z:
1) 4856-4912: 4899.0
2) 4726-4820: 4728.0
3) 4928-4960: 4941.0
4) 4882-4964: 4899.0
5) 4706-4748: 4710.0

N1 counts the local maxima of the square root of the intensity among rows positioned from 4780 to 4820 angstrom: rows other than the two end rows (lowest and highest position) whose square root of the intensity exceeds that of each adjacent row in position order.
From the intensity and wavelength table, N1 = 5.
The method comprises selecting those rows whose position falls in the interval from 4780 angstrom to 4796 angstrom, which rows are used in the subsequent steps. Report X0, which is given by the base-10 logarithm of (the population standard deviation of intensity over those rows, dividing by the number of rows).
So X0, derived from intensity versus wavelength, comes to -1.84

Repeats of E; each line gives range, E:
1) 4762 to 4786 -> 4770.0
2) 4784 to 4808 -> 4803.0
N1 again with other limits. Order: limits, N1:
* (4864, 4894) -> 3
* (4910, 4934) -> 2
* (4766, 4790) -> 3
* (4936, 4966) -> 3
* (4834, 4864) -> 1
